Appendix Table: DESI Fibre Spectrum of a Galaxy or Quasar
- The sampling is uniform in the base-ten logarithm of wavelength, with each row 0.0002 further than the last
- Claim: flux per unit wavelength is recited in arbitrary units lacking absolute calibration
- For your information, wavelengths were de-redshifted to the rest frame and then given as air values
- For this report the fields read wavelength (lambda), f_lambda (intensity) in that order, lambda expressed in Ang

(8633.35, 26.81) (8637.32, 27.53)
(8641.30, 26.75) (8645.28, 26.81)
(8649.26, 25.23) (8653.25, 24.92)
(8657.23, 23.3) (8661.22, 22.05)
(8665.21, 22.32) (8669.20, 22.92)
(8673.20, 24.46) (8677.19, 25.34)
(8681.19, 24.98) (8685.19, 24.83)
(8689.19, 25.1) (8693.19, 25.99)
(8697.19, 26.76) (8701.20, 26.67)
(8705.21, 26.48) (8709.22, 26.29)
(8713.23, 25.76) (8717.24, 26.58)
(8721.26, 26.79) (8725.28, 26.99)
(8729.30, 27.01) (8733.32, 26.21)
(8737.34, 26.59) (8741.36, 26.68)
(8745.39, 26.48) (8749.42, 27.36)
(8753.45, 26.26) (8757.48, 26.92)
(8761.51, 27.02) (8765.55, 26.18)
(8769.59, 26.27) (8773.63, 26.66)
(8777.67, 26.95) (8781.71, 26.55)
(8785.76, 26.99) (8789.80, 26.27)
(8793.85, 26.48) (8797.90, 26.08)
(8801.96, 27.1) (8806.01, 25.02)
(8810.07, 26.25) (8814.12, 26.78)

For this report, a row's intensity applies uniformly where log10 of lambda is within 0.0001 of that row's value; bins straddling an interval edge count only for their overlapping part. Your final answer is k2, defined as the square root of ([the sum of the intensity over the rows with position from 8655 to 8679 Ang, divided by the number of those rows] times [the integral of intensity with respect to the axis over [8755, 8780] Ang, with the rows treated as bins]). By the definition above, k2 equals 125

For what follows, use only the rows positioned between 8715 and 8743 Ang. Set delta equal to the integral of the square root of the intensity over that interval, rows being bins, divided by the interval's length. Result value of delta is 5.17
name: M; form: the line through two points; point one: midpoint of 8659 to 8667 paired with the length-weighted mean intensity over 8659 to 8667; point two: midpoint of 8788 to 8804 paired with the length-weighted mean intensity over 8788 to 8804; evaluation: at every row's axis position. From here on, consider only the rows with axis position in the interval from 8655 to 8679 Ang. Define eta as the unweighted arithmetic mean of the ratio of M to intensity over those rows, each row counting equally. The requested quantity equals 0.96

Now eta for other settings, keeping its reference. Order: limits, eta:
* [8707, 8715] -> 0.91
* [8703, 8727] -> 0.90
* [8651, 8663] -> 0.94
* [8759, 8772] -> 0.96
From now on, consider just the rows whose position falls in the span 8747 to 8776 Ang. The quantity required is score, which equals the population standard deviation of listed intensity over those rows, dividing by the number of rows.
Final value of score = 0.42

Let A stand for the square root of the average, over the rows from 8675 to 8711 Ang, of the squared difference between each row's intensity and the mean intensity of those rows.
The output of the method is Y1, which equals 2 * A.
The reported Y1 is 1.4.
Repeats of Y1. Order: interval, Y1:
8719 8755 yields 0.7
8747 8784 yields 0.8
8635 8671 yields 3.9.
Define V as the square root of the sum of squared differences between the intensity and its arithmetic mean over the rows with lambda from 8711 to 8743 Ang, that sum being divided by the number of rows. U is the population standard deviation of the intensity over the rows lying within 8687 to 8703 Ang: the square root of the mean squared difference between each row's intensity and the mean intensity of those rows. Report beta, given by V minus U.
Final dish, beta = -0.3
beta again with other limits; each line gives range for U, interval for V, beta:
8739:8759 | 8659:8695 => 1.0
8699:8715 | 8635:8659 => 1.1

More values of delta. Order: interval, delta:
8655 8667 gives 4.76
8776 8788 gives 5.18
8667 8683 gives 4.94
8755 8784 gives 5.16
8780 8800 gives 5.14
